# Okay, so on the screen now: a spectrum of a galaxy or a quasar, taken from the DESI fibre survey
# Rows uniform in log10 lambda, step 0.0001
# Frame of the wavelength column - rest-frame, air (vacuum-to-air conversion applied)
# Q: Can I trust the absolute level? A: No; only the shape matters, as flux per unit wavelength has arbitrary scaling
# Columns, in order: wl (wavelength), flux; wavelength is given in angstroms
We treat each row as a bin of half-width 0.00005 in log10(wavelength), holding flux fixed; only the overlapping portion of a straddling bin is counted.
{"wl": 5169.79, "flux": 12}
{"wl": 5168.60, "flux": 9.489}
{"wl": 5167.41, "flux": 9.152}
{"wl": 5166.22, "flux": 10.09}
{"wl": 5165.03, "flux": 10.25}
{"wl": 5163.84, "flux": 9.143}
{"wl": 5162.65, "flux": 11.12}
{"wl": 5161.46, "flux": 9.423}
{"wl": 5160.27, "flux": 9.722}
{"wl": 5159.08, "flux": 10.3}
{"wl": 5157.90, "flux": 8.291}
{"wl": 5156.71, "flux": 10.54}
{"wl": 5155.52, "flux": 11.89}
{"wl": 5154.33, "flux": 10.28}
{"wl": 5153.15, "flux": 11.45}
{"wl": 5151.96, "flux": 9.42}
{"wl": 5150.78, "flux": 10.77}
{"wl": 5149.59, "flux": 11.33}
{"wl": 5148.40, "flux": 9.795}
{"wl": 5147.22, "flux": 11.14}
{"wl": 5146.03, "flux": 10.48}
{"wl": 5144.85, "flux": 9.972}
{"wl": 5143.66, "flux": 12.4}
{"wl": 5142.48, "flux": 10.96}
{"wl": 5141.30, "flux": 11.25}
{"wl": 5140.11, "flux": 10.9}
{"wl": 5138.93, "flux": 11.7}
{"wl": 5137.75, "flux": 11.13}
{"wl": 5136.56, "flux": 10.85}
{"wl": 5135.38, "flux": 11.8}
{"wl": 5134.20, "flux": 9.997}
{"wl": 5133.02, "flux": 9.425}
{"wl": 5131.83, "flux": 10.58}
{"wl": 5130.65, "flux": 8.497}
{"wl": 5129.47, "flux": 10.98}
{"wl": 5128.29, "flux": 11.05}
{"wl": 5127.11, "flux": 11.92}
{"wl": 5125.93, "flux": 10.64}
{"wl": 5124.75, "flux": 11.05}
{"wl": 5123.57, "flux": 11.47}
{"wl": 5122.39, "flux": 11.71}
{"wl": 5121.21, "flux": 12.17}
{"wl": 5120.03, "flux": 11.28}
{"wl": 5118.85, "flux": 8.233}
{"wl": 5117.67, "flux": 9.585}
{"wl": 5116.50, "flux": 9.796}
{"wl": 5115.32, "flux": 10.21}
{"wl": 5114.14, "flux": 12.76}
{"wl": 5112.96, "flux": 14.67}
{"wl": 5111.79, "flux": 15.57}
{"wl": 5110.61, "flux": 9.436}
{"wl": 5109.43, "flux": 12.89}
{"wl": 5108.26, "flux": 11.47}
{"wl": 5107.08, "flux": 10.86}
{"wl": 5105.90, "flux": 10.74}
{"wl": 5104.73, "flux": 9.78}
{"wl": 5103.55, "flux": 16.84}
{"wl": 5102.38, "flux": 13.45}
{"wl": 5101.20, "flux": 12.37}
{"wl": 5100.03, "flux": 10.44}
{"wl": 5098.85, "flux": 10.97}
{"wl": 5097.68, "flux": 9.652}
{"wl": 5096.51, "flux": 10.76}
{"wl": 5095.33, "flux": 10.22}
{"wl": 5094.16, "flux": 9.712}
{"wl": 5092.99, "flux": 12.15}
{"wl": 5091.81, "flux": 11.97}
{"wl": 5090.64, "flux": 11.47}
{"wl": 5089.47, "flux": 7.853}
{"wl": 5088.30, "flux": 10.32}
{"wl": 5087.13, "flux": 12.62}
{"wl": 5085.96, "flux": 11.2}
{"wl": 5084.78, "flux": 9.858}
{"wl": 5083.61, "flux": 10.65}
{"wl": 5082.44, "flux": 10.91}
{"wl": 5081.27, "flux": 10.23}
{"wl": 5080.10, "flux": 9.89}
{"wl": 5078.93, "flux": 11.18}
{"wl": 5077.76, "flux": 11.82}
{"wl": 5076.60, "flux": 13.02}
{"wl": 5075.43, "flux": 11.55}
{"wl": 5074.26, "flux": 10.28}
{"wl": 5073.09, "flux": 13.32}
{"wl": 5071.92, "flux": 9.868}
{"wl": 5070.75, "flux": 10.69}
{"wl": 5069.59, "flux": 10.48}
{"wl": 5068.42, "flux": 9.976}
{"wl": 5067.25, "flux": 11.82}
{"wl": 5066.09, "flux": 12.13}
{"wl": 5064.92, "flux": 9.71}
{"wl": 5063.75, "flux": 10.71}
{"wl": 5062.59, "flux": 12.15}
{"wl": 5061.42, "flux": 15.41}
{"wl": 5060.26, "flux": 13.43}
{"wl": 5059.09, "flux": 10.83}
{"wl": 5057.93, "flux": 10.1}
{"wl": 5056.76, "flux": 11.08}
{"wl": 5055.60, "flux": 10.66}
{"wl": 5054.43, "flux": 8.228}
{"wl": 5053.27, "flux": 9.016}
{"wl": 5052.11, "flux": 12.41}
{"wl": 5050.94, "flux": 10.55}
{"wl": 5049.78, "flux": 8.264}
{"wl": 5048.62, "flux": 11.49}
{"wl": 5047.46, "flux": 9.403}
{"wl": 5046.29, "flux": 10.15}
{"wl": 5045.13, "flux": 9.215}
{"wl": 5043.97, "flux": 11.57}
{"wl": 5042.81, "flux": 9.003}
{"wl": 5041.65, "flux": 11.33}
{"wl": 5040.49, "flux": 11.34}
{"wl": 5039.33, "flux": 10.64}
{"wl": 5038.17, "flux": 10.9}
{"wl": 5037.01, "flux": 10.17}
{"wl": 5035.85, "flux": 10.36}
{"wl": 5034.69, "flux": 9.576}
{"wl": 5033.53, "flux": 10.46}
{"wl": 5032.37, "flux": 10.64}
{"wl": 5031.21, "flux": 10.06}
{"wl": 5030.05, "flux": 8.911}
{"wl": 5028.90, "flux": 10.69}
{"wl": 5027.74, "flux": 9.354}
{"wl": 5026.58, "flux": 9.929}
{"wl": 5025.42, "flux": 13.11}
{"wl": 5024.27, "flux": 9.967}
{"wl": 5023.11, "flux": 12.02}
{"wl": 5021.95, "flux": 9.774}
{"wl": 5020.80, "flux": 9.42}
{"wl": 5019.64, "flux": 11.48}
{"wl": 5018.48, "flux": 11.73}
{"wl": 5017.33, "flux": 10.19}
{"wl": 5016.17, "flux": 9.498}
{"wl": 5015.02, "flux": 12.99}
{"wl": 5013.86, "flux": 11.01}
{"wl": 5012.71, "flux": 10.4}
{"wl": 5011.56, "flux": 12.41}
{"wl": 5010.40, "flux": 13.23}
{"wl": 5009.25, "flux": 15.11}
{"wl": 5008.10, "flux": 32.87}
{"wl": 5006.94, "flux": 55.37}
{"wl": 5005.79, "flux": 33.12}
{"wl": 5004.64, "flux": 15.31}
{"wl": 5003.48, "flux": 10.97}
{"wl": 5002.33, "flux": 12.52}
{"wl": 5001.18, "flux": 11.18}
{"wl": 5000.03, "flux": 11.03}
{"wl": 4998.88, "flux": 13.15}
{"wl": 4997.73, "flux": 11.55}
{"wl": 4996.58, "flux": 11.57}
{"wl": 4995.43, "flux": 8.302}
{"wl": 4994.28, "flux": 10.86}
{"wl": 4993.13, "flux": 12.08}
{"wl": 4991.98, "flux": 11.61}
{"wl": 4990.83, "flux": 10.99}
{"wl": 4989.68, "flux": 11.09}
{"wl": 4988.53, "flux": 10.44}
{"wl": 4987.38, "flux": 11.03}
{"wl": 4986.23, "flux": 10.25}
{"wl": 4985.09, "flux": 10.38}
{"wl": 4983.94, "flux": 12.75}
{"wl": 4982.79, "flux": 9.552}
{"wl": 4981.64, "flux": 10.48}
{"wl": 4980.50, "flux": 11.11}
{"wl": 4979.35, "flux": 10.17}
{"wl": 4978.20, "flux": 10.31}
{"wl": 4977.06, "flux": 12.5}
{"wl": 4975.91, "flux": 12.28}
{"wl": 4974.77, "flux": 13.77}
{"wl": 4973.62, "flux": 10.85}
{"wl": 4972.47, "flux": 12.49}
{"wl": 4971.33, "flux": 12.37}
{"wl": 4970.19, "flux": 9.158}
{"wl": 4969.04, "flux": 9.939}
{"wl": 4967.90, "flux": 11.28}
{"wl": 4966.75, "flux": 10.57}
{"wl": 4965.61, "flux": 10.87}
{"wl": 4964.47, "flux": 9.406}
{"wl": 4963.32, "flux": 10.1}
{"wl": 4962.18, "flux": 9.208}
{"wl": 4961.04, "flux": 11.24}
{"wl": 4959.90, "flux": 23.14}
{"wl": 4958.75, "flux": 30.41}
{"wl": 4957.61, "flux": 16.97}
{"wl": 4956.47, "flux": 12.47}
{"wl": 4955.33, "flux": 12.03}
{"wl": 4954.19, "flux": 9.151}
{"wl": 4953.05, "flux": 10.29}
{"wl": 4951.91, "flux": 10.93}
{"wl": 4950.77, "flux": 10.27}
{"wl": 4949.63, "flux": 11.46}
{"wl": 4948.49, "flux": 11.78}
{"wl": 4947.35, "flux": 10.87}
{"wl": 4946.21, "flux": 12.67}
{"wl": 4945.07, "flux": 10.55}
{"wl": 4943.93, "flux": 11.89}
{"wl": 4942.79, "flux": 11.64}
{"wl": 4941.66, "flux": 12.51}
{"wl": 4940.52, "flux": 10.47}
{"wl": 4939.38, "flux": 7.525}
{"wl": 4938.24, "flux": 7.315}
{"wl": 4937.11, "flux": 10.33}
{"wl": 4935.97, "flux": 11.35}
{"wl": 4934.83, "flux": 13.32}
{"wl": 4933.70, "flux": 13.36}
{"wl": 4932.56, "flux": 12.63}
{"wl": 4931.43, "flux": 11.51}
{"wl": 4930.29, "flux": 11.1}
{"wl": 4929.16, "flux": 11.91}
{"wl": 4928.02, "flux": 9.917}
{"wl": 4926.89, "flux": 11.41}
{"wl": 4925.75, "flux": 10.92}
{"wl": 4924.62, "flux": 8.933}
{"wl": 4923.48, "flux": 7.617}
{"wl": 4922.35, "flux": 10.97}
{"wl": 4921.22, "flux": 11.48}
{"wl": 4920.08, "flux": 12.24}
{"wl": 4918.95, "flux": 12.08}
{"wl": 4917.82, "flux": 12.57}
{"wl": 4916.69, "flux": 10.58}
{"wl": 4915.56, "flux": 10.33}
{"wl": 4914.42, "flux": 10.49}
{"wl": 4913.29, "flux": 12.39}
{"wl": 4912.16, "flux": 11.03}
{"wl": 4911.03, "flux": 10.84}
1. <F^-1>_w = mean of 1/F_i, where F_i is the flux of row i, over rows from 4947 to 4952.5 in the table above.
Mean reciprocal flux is 0.0906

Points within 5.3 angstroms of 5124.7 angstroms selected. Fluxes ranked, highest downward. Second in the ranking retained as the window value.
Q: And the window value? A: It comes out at 11.92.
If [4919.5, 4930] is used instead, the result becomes 11.91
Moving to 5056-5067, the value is 13.43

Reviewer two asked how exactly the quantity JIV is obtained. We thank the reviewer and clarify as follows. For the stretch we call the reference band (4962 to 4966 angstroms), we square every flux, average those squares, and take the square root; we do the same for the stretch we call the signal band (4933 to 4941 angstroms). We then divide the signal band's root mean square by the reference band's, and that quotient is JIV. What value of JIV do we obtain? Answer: 1.09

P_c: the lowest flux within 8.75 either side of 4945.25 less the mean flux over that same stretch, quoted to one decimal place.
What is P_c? -3.4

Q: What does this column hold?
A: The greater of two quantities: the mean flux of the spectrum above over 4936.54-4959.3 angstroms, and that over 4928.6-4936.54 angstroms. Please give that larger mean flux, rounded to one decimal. 12.2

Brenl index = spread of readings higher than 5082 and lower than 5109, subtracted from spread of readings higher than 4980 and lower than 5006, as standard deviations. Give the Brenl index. 3.0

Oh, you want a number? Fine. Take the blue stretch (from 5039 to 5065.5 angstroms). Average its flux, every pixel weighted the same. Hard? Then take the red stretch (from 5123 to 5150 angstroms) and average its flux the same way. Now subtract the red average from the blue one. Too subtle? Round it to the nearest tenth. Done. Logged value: -0.1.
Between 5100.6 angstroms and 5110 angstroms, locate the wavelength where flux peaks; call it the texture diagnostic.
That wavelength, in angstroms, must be 5103.55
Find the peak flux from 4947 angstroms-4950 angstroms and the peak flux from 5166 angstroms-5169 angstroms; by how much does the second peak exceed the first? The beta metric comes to -1.7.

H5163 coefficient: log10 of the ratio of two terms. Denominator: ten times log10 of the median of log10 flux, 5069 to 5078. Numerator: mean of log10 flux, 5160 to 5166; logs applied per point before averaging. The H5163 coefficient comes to 0.71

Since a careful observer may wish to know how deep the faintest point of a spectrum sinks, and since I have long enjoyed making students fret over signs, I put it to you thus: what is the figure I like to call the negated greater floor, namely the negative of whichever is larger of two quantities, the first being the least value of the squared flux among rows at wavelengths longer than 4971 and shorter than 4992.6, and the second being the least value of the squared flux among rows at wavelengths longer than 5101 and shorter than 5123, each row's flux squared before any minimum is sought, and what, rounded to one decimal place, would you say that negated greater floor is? -91.2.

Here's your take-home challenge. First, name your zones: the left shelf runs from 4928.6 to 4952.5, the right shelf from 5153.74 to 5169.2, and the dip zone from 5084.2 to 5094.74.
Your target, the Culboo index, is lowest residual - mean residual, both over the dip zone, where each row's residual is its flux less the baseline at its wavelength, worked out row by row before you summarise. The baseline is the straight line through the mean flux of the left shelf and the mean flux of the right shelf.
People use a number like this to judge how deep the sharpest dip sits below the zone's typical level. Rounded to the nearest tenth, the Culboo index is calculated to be -2.9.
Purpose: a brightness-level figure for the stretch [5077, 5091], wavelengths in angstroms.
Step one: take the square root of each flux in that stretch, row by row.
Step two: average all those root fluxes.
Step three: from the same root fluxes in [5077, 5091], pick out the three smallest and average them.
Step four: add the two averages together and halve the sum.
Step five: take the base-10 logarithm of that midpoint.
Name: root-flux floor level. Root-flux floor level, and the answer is 0.498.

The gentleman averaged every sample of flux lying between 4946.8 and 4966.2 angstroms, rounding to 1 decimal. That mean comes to 13.0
